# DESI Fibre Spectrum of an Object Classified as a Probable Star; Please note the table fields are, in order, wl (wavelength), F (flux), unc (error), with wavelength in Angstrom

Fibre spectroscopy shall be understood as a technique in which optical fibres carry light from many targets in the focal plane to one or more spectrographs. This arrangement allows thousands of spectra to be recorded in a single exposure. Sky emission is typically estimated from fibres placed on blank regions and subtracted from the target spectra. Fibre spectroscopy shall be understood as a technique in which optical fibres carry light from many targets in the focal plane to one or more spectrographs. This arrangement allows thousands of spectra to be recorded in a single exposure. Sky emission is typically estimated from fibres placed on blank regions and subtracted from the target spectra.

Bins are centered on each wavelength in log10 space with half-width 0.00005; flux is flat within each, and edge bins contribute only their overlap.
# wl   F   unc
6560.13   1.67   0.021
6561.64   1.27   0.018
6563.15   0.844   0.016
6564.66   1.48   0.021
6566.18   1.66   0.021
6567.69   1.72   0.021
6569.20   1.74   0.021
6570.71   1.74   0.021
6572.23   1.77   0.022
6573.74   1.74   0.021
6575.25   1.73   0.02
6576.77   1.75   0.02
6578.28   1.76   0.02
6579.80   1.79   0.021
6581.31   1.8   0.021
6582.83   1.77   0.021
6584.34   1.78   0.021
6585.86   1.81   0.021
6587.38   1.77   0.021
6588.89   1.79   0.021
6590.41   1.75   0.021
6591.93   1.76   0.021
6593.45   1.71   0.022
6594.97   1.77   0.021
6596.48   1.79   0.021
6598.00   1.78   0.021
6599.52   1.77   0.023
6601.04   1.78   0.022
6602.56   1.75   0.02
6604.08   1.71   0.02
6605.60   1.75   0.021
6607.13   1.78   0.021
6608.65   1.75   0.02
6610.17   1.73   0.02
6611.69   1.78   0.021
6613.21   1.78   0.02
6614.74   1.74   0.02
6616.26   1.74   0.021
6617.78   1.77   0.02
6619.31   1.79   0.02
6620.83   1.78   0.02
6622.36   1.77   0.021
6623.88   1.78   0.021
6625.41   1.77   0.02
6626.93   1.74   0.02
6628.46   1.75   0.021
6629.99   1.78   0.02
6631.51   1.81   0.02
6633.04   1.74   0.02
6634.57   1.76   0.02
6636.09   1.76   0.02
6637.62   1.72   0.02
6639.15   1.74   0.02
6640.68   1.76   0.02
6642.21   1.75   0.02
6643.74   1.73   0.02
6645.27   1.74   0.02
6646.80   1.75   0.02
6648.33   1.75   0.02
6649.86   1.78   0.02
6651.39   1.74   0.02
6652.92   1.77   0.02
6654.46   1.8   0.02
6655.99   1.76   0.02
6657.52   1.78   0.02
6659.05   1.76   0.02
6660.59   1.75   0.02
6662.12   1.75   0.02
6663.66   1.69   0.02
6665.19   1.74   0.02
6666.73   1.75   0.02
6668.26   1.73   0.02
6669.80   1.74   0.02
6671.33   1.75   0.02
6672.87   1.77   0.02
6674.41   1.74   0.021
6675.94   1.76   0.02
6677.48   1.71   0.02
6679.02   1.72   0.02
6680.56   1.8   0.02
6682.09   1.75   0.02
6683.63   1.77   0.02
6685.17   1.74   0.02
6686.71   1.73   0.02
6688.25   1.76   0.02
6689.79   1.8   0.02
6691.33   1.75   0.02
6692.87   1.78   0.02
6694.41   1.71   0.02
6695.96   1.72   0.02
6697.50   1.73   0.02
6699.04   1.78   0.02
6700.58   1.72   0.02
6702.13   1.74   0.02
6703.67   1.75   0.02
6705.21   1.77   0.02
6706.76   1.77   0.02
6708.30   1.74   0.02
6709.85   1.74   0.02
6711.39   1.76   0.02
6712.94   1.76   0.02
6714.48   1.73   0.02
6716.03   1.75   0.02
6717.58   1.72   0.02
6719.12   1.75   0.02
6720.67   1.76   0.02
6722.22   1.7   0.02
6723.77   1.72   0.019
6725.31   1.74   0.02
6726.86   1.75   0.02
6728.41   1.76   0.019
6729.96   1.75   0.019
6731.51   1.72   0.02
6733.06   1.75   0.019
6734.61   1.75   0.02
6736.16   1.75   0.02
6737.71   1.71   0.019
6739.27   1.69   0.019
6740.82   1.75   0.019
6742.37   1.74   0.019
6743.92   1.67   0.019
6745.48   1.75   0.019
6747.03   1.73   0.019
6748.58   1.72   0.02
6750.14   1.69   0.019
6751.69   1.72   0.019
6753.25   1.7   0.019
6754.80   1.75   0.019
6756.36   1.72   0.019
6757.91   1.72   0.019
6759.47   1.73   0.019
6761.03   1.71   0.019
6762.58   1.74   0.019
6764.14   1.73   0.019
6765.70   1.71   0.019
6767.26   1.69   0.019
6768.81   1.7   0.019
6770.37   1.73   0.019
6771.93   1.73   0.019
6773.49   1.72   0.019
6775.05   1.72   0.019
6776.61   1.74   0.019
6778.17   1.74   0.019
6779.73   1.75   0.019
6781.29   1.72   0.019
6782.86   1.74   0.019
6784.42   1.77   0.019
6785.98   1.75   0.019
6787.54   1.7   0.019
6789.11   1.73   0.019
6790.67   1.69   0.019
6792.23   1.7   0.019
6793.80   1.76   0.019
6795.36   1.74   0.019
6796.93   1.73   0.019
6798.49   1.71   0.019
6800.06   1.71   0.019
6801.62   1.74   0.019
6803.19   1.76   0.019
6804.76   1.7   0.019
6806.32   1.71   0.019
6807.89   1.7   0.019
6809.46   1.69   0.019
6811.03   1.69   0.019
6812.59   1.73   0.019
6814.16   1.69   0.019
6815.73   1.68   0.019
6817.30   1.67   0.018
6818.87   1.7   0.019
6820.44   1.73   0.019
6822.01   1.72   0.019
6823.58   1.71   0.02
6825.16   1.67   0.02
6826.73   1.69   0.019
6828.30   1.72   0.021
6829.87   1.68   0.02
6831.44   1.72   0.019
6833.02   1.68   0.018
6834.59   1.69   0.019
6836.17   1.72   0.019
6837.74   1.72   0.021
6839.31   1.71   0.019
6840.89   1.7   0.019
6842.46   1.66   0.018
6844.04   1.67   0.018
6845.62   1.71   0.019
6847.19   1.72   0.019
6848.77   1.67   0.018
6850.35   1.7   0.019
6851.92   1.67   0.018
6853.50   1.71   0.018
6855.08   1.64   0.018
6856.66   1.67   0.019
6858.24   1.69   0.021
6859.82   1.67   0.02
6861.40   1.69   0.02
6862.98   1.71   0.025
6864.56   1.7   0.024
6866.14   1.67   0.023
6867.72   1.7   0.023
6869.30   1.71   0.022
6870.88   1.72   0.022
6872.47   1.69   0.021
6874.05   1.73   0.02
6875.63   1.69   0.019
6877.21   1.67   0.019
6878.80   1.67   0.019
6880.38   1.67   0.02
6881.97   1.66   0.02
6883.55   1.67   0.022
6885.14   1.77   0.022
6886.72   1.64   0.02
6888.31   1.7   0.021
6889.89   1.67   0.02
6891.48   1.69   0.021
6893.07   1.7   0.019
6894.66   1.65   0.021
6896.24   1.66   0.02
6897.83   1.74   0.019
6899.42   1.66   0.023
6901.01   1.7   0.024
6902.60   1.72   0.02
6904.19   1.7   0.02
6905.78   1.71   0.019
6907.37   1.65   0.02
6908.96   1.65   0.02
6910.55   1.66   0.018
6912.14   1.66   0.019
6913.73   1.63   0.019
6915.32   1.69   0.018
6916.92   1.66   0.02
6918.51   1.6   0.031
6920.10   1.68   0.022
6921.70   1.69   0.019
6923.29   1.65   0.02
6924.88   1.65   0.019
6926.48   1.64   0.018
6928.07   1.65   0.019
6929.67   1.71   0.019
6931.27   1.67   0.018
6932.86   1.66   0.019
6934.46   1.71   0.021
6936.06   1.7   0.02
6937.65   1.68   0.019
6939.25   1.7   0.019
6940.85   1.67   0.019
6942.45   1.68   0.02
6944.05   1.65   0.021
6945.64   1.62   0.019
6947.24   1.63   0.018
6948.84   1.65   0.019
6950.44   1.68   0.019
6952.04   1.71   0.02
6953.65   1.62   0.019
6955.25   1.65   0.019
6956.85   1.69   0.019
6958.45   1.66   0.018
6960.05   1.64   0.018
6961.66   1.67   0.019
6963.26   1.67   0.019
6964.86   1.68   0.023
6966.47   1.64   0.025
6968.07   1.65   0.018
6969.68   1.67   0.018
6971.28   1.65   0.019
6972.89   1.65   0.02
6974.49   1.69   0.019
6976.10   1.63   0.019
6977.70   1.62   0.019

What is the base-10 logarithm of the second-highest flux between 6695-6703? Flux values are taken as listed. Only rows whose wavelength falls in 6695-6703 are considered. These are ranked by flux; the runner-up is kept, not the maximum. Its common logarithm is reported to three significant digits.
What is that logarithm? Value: 0.241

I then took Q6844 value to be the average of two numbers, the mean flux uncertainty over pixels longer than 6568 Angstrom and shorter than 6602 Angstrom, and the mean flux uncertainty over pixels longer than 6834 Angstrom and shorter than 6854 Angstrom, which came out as 0.0199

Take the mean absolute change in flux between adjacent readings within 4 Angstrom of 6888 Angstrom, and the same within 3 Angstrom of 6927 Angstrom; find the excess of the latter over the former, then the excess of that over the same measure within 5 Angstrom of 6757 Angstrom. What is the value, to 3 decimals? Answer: -0.055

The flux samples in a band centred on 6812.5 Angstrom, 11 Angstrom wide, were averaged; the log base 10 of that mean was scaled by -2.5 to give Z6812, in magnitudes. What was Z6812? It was -0.57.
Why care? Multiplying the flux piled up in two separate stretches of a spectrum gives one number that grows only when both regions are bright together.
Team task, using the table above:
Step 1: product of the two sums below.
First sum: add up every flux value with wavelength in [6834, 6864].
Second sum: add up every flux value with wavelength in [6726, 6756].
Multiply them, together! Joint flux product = 1055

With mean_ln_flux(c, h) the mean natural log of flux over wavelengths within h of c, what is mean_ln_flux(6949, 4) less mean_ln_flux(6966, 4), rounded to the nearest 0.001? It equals -0.003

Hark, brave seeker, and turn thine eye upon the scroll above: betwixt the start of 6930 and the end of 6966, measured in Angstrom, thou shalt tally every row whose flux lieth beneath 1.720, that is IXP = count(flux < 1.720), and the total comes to 22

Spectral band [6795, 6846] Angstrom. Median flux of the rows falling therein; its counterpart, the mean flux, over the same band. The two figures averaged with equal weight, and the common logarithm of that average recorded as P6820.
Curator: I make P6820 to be 0.232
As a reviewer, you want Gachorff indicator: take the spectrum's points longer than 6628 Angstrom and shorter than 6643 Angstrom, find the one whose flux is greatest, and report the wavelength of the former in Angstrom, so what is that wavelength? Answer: 6631.51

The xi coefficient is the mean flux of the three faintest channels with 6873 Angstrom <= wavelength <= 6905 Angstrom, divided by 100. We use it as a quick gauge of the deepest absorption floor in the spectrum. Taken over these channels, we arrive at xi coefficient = 0.0165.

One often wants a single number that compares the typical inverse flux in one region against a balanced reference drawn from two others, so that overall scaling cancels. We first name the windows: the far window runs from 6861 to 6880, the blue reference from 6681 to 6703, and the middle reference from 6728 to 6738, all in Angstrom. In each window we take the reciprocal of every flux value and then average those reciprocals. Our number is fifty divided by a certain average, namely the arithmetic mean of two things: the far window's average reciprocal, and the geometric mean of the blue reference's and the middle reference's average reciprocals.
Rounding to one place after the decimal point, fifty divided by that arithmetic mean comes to 86.0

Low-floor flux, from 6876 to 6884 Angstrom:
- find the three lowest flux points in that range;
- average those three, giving 1.67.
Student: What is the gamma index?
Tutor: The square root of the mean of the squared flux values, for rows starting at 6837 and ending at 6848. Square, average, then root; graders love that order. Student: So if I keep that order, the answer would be 1.699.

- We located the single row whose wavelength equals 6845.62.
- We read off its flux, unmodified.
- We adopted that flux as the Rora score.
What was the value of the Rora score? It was 1.71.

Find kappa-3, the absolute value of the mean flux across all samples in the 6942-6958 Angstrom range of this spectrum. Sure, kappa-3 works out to 1.658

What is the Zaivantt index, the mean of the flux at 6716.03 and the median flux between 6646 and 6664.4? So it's 1.75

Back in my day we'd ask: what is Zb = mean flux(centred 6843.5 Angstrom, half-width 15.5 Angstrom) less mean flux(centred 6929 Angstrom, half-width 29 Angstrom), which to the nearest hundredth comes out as 0.02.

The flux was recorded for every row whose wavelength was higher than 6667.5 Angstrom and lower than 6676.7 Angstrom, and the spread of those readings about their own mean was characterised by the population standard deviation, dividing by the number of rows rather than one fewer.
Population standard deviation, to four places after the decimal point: 0.0134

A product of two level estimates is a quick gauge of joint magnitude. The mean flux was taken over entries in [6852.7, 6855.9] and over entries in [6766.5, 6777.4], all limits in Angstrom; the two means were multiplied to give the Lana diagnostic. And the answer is 2.88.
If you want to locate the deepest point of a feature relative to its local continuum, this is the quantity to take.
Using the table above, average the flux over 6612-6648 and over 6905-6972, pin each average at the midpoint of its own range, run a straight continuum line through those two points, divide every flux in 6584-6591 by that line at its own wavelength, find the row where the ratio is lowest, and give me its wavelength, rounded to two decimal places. 6590.41 Angstrom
